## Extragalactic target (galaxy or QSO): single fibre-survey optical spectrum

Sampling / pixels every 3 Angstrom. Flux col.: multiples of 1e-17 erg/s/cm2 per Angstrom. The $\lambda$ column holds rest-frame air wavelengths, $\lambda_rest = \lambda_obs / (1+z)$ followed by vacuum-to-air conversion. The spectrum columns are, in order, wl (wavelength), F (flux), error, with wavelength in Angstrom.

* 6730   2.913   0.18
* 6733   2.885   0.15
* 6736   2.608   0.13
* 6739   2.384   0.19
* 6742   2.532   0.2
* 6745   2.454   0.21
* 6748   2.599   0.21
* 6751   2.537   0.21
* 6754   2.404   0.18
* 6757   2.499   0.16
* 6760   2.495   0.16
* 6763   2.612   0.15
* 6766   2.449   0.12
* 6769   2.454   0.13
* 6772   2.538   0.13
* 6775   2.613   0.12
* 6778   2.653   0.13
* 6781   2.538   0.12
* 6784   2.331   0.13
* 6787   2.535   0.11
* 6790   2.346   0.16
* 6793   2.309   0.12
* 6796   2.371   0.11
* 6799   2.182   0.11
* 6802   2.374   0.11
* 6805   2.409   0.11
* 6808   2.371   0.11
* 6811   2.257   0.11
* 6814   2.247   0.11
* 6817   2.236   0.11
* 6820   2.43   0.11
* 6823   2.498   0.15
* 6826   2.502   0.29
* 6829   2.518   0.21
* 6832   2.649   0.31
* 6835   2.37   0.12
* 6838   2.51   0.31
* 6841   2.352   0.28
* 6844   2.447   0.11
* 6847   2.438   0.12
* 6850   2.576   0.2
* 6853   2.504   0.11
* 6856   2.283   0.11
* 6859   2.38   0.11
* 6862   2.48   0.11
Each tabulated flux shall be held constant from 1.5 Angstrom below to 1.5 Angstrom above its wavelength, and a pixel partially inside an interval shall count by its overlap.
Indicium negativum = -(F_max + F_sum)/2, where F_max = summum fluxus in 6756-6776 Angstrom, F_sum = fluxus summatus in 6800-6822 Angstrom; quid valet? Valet -9.5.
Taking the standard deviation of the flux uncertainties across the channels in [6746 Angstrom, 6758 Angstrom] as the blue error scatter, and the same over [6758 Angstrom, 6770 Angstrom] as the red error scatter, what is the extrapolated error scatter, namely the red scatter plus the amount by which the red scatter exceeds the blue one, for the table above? 0.01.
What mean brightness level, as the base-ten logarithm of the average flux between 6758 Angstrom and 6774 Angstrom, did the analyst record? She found 0.400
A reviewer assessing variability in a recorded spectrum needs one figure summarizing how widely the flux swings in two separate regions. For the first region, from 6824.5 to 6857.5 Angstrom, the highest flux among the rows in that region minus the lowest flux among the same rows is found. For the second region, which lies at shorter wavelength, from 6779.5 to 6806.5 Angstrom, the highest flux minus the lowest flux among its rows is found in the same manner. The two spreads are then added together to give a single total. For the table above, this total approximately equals 0.72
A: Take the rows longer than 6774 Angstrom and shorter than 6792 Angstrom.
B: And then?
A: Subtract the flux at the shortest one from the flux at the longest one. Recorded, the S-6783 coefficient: -0.27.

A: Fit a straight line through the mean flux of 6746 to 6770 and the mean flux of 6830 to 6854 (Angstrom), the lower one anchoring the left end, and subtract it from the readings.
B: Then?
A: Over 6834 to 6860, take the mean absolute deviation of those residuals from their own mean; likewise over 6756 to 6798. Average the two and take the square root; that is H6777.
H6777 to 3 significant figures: 0.284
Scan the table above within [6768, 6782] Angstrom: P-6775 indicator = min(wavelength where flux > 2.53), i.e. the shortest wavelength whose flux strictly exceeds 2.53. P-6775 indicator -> 6772 Angstrom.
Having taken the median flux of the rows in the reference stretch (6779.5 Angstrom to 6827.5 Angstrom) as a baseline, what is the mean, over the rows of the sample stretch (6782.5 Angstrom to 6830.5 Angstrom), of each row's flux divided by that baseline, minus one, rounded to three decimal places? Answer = -0.001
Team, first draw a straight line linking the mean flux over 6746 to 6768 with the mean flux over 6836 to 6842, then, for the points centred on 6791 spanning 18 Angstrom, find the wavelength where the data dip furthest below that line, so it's 6799 Angstrom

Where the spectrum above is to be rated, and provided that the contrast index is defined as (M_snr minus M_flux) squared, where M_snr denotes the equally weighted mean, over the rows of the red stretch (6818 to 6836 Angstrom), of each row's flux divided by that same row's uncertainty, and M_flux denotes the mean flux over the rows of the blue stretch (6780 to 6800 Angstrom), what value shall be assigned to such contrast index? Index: 150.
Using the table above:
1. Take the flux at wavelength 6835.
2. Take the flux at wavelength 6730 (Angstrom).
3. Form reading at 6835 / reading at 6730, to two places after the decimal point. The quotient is 0.81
